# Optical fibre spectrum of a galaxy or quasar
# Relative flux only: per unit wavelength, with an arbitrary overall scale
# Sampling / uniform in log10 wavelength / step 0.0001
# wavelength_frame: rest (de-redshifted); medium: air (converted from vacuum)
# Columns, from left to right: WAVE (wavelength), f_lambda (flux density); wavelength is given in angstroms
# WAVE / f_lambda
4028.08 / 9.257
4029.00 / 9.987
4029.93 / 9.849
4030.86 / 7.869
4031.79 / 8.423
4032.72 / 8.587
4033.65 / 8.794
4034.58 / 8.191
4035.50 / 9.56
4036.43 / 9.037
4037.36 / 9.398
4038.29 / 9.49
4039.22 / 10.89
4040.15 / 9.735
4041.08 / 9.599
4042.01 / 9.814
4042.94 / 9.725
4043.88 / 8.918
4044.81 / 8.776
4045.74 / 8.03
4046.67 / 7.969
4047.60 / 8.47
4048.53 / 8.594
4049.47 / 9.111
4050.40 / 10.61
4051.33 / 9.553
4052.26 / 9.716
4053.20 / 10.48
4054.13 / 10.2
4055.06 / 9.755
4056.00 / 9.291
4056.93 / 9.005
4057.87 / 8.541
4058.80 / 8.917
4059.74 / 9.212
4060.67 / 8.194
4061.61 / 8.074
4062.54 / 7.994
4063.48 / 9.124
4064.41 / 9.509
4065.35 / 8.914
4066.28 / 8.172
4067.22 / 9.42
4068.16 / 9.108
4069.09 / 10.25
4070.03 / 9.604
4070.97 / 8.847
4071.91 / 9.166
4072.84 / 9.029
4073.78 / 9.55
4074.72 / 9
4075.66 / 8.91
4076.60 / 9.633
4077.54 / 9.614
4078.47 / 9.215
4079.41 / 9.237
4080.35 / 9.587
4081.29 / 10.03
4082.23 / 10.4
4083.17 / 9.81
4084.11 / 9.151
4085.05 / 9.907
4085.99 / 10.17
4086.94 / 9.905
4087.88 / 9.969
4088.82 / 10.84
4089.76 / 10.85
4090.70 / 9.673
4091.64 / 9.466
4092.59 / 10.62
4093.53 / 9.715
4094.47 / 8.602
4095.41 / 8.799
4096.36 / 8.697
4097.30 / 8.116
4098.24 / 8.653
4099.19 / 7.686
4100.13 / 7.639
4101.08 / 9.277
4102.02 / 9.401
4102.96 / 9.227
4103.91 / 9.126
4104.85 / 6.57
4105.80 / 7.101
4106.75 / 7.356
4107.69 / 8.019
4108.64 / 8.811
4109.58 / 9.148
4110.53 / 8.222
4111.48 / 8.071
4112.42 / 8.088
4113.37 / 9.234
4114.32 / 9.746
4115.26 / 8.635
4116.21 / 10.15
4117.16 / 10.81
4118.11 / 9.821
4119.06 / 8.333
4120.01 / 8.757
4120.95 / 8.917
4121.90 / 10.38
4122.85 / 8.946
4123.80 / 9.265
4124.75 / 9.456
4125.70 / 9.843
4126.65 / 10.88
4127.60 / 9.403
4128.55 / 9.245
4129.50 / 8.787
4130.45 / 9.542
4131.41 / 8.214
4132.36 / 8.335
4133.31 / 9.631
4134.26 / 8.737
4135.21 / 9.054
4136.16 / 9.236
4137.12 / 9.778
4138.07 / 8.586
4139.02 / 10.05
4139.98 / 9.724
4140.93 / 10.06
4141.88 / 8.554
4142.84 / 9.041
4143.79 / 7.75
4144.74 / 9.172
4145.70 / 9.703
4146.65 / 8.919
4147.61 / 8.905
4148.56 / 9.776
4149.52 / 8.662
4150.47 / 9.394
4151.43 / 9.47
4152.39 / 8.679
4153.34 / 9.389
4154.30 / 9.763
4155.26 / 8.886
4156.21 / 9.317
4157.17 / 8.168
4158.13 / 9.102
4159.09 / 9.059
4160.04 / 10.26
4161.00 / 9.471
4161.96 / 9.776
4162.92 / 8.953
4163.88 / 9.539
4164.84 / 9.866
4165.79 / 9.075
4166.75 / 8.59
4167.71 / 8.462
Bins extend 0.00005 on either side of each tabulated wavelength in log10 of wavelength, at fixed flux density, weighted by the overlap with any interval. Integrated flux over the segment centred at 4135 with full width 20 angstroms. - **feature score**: 184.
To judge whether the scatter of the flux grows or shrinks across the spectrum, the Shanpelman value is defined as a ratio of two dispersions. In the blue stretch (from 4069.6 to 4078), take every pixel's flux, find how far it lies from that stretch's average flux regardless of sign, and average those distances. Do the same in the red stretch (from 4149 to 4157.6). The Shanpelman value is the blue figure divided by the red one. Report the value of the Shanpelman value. 0.70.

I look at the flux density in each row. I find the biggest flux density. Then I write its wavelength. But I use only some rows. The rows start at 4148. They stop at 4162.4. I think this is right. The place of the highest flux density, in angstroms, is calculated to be 4160.04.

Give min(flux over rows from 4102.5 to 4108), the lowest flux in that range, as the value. 6.57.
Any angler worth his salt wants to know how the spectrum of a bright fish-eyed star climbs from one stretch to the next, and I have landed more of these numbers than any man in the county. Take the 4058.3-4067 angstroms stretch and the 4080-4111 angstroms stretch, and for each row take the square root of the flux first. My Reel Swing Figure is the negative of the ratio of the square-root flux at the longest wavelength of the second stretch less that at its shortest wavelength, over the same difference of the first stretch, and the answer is -1.8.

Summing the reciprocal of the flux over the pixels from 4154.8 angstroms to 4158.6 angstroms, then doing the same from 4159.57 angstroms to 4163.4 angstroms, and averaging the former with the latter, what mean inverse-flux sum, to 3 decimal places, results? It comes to 0.435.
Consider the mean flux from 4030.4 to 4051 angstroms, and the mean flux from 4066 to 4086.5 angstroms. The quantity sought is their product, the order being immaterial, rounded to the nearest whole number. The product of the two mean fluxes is 86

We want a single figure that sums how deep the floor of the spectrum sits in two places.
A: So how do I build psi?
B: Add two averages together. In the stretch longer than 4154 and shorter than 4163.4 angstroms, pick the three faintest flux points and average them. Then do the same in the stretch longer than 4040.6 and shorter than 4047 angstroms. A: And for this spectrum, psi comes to 16.9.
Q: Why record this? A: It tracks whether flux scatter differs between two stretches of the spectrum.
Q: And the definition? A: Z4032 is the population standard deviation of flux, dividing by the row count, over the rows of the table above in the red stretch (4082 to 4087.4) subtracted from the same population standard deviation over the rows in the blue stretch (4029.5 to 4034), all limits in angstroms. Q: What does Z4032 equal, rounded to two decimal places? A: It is 0.26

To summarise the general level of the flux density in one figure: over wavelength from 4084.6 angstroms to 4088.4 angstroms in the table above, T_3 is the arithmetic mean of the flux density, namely 10.0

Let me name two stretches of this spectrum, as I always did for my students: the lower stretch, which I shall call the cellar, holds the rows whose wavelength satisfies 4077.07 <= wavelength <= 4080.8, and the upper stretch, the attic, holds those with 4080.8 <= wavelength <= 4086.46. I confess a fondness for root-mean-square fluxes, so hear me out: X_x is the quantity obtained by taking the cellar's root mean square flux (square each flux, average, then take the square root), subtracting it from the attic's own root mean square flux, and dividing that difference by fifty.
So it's 0.01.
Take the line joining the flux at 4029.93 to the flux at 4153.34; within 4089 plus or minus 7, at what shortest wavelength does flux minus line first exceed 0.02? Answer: 4082.23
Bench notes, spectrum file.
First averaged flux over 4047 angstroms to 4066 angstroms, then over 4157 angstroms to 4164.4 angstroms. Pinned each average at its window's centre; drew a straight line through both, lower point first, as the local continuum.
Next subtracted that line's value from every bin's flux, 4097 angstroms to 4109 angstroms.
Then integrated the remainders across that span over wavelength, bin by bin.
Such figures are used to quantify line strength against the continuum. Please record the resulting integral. -12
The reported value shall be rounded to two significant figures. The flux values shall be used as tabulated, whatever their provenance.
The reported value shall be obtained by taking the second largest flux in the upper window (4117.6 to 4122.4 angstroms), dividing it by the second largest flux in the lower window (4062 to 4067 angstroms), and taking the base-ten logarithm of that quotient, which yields 0.032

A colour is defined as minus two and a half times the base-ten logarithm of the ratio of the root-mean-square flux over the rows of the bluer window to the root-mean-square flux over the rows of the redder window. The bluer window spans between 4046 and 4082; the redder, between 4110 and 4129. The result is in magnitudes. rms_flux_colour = 0.014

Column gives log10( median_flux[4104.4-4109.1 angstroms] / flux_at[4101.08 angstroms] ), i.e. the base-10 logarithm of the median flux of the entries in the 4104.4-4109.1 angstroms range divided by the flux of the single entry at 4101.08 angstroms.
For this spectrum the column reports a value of -0.10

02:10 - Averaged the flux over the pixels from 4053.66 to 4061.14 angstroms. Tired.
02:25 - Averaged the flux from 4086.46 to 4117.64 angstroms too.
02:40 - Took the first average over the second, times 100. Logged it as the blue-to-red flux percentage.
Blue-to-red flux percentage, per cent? 102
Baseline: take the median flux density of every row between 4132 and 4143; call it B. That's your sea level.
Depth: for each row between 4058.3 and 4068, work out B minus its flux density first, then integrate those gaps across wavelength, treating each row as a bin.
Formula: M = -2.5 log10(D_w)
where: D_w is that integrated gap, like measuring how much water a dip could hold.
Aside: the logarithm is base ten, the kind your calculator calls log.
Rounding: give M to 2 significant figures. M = -1.4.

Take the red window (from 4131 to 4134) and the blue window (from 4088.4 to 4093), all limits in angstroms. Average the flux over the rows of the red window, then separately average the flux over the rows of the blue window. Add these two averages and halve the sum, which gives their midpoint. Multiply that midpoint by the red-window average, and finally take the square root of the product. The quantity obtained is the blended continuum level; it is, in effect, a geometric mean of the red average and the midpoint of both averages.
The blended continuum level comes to 9.1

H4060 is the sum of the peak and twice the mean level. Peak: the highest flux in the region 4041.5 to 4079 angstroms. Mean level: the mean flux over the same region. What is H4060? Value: 28.9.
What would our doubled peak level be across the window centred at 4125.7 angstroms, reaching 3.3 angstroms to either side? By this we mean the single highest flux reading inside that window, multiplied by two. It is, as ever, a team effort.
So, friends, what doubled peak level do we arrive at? 21.8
